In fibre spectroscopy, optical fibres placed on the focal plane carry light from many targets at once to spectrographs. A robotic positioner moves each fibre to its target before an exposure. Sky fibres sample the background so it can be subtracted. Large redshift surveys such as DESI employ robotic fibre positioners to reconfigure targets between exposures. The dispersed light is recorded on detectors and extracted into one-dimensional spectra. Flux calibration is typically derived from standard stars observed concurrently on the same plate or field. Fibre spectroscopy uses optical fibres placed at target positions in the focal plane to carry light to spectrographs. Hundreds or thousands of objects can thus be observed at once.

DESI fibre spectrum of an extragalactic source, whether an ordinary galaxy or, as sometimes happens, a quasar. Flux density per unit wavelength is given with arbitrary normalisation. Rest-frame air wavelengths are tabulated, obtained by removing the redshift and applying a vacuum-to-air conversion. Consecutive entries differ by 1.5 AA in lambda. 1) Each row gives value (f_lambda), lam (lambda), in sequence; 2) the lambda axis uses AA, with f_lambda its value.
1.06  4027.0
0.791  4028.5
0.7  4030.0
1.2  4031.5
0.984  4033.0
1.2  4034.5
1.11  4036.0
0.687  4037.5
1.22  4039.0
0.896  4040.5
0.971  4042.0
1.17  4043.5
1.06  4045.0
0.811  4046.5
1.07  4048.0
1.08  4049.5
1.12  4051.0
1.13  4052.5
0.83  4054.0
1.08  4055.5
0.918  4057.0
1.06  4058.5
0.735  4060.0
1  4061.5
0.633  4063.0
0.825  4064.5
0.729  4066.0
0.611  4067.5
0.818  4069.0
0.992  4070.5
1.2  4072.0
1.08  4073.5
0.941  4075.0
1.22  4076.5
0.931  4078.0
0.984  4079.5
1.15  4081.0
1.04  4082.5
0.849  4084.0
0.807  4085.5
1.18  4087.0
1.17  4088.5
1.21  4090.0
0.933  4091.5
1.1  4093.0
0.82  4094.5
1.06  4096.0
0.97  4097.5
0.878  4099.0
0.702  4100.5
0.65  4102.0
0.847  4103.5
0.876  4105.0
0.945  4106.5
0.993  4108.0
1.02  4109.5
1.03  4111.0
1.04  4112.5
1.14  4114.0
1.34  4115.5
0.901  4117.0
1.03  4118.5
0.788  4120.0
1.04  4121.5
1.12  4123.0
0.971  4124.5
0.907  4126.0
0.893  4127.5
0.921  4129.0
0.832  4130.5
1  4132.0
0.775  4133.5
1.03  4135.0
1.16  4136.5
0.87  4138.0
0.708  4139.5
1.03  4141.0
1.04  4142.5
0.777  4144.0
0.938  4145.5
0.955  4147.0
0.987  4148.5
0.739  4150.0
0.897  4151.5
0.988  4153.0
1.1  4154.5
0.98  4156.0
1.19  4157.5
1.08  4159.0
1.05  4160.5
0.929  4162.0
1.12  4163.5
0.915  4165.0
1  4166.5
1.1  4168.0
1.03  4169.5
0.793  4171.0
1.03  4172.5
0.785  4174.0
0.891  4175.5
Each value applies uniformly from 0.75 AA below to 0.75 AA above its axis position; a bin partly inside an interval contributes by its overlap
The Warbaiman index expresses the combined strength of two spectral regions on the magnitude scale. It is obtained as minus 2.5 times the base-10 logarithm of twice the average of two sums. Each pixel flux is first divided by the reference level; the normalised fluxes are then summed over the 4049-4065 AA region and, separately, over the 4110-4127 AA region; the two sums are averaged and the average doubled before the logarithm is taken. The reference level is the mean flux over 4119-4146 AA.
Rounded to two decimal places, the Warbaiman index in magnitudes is -3.42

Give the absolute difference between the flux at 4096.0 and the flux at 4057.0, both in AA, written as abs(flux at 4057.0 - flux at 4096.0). 0.14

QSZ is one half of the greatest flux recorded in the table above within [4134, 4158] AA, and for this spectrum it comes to 0.595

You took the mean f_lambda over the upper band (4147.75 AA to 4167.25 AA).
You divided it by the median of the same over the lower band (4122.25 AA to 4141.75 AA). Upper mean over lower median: 1.08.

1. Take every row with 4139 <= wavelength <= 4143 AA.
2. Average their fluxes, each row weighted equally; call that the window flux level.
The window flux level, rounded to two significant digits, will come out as 0.93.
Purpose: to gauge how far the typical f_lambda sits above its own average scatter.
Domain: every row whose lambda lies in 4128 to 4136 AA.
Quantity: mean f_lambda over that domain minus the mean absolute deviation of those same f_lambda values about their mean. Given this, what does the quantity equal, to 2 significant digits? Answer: 0.83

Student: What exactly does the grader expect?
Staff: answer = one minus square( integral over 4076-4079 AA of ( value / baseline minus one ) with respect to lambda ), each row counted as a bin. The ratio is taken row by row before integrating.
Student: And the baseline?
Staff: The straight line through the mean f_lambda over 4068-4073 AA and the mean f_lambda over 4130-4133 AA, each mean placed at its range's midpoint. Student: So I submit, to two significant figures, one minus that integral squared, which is 0.94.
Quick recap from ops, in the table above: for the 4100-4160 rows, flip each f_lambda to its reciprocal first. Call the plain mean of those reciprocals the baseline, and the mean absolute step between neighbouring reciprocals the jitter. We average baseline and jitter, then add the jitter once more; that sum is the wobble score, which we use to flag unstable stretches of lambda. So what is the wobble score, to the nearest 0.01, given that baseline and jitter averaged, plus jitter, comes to 0.77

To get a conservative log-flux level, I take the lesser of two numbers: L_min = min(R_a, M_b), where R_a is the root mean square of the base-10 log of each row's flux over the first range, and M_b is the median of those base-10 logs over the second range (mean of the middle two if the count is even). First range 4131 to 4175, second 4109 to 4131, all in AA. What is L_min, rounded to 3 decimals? 0.009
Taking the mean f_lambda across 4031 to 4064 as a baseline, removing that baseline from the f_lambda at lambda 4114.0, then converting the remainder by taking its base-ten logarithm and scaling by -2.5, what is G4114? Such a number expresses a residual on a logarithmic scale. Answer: 2.1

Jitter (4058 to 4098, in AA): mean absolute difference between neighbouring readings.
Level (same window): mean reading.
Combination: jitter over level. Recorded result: 0.19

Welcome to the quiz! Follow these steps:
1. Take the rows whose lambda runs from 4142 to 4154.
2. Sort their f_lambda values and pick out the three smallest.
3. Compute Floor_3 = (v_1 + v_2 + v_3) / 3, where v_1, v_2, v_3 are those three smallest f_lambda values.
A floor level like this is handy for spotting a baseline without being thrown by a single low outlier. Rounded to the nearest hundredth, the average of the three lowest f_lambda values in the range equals 0.80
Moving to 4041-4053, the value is 0.95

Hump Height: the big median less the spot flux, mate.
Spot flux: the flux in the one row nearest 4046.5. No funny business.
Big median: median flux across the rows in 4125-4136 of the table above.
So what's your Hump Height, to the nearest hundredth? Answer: 0.10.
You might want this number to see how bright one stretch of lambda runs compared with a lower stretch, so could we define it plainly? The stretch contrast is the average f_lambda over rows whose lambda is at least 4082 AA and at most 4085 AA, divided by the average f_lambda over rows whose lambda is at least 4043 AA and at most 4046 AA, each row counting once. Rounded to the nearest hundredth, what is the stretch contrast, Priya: 0.85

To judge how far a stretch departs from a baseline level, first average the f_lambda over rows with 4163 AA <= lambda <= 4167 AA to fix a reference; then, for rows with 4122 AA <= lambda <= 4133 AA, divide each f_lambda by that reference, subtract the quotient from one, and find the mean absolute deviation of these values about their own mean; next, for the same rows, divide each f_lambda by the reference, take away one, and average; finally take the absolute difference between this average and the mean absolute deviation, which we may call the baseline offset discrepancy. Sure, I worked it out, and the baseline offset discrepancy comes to 0.13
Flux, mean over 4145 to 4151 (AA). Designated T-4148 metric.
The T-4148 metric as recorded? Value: 0.90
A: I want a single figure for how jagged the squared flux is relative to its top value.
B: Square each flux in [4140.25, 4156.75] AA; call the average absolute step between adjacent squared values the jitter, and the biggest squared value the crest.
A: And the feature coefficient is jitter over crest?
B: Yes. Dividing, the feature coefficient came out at 0.18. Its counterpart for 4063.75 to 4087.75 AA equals 0.22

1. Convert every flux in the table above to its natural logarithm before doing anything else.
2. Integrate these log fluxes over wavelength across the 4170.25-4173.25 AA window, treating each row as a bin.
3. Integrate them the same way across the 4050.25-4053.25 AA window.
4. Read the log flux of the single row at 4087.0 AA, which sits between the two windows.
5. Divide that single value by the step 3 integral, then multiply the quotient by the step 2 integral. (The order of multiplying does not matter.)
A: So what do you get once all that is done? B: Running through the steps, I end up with -0.14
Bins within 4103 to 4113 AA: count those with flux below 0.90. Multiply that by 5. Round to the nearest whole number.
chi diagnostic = 10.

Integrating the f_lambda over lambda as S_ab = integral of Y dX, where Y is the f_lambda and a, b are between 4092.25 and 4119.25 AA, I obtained 26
